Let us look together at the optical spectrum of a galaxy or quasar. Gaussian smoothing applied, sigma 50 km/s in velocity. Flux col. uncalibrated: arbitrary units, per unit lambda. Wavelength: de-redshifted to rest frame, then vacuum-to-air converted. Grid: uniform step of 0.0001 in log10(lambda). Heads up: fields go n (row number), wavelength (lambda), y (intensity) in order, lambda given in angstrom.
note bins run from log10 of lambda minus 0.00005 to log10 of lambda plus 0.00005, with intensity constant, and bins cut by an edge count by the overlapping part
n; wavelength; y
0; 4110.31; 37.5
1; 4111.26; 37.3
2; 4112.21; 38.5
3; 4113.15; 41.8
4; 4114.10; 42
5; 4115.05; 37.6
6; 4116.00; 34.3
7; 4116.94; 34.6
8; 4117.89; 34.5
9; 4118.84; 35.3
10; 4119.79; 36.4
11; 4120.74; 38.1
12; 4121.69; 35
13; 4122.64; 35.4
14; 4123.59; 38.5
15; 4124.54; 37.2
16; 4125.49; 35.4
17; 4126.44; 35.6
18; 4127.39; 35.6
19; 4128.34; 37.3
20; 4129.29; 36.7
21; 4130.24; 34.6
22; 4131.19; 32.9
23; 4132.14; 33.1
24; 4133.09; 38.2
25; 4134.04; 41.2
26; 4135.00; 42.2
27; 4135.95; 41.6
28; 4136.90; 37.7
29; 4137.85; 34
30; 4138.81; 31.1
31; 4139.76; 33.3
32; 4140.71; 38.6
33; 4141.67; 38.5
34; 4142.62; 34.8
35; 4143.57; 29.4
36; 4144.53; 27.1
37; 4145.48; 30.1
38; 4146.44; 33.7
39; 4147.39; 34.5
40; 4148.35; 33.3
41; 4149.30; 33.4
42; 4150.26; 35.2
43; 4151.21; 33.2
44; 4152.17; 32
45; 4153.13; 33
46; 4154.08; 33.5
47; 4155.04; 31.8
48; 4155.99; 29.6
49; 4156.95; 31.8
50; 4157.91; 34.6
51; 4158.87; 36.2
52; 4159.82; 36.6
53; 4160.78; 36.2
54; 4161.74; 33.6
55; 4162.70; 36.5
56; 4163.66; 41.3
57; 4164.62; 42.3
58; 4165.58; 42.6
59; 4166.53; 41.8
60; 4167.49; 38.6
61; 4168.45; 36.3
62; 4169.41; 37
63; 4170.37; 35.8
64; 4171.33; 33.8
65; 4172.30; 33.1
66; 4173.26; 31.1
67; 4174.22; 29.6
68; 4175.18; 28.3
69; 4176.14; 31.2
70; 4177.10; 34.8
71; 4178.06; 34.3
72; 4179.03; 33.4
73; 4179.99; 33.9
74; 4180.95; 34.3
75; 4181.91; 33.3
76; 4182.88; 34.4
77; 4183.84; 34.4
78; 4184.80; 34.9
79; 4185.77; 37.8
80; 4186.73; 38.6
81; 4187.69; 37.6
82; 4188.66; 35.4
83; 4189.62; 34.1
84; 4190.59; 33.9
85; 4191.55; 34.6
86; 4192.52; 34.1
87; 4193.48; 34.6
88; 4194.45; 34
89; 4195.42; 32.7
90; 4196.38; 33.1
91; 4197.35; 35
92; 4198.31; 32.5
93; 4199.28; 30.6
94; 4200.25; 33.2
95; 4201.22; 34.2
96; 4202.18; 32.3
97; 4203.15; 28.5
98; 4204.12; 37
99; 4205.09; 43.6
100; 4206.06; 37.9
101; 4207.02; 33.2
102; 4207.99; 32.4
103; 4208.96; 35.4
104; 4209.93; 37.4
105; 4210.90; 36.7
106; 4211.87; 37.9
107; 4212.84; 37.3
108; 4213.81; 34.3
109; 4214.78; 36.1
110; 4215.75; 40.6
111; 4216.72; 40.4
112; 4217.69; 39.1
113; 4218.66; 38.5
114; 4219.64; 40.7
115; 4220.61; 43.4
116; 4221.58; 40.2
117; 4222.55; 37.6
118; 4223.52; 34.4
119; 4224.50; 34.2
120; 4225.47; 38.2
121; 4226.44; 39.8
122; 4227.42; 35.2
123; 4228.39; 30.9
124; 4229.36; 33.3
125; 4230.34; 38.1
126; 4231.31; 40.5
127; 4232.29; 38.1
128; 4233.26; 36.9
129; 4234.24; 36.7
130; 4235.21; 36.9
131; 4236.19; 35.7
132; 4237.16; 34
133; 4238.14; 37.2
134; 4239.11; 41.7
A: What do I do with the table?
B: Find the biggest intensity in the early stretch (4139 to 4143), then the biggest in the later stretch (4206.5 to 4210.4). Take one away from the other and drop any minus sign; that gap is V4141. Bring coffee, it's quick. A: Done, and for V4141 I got 1.2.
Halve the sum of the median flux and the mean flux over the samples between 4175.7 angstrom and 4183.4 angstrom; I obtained 33.9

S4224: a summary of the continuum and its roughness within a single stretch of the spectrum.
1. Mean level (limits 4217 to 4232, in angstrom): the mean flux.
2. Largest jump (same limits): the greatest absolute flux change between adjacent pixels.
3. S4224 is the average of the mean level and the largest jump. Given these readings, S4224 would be 21.2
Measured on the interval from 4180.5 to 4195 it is 19.0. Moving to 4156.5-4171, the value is 21.1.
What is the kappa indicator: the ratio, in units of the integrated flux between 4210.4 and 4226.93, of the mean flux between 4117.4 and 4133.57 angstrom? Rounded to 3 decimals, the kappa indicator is 0.057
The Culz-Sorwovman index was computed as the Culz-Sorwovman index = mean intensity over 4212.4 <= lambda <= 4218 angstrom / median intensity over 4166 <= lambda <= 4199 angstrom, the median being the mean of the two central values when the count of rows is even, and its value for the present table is 1.11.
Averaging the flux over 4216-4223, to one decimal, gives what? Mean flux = 40.0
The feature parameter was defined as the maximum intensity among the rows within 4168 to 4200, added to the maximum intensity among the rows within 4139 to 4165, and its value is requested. 80.9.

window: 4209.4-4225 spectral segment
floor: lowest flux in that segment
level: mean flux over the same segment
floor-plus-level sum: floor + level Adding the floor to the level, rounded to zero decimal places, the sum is 72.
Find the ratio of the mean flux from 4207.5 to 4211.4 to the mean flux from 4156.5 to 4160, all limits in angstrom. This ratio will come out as 1.02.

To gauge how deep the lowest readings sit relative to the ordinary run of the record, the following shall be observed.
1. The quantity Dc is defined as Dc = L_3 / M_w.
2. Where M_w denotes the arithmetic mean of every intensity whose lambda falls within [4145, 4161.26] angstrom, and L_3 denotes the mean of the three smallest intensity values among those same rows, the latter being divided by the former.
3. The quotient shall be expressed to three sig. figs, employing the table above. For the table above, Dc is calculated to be 0.912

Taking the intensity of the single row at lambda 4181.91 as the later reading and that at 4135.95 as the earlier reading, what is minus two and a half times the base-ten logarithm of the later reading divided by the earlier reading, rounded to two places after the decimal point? 0.24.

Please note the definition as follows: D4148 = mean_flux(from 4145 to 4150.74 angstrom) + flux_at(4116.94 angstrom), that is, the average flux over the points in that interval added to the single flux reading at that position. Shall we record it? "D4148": 68.0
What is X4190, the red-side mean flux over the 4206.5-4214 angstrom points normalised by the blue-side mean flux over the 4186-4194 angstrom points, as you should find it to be 1.01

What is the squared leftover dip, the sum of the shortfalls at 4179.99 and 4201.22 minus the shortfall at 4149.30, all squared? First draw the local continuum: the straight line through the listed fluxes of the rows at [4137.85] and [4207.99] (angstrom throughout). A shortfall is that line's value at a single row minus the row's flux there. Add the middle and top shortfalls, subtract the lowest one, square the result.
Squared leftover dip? 8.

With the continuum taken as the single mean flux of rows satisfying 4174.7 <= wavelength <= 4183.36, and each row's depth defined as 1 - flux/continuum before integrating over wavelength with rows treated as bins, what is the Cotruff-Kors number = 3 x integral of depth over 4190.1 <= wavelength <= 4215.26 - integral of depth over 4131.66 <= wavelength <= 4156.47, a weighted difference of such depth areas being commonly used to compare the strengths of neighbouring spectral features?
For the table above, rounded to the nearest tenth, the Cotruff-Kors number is -2.7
